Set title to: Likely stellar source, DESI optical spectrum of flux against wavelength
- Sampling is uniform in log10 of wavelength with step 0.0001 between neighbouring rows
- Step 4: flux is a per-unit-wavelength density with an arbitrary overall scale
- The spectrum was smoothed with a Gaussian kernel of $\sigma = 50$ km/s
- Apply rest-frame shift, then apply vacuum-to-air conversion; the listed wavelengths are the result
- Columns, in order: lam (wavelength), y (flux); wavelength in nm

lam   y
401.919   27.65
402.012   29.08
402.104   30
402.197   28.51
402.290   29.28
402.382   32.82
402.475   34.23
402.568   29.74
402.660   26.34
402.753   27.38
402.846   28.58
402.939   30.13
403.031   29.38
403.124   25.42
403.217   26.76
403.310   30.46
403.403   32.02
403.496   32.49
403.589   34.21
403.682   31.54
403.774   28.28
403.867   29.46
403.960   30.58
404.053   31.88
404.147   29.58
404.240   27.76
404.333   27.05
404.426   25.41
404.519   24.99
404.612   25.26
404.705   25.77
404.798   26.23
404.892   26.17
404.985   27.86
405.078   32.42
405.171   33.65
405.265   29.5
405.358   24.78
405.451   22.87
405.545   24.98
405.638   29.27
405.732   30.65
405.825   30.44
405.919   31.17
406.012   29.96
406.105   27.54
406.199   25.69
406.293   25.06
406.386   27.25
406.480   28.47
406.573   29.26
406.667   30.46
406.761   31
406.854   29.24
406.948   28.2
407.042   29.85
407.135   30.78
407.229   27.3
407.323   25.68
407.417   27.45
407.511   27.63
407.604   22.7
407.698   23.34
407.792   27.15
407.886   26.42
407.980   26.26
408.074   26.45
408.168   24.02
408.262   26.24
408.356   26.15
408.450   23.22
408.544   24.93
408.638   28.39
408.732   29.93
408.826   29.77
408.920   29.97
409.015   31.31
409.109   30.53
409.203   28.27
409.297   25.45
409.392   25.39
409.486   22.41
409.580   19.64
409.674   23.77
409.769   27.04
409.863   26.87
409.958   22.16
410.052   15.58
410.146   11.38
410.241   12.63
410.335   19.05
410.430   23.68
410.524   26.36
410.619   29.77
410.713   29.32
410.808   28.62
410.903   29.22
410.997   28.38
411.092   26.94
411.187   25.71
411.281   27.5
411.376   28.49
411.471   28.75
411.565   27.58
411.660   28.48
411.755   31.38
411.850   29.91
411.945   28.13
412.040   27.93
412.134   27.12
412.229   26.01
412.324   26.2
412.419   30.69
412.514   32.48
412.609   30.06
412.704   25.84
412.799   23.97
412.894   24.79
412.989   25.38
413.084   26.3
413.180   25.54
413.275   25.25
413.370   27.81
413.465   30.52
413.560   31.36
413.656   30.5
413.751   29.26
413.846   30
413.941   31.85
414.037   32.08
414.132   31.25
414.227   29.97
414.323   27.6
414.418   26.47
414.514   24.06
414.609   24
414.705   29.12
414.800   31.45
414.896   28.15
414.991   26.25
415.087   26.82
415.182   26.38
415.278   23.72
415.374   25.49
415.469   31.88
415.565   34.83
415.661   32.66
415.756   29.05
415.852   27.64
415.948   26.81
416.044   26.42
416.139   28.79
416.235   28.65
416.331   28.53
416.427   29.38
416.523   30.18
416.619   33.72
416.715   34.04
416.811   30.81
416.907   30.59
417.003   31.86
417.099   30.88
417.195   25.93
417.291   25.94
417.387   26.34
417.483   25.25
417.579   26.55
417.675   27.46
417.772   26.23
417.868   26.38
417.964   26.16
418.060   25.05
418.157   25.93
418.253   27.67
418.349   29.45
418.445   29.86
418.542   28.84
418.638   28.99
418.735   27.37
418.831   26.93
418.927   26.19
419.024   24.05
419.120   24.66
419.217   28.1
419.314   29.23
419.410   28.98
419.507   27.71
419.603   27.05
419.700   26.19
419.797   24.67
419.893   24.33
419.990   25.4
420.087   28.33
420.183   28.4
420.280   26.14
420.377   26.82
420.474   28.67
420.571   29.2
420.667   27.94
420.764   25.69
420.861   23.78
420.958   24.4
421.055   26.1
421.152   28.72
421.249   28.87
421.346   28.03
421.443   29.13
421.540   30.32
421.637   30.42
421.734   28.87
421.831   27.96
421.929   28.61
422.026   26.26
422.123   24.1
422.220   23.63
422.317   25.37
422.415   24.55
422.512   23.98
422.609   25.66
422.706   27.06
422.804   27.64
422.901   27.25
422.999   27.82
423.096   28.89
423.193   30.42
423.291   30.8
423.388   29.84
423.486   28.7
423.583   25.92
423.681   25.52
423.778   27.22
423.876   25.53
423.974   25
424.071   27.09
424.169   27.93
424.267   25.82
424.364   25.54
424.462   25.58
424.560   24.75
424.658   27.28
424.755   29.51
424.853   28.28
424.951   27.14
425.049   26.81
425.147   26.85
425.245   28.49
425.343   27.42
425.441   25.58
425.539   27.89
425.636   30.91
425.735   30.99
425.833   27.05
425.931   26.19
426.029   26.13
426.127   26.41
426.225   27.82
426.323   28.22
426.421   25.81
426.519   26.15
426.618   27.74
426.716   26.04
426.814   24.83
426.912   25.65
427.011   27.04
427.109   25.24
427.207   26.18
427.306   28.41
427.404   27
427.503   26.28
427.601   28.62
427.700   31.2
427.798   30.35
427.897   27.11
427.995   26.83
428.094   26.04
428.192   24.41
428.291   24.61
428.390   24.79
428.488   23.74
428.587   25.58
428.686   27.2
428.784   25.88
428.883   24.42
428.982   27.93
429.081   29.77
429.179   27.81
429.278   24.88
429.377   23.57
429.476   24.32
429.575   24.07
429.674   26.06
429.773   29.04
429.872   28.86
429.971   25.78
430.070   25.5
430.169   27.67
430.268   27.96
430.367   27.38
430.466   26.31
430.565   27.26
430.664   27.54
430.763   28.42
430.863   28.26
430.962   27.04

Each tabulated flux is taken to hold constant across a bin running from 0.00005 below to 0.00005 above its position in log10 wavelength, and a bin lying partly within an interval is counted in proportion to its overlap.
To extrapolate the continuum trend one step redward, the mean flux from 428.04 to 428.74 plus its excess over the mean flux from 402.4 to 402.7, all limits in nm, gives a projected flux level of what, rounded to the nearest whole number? 20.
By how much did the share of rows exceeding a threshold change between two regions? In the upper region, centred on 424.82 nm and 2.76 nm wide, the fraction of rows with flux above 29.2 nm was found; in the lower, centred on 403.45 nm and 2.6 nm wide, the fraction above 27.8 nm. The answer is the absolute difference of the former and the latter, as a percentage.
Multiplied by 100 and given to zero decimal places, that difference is 54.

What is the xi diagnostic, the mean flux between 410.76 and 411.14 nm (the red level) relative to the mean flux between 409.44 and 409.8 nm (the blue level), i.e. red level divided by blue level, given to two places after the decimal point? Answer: 1.22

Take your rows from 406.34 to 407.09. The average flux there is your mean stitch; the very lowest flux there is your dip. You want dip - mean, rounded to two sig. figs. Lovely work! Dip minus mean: -2.0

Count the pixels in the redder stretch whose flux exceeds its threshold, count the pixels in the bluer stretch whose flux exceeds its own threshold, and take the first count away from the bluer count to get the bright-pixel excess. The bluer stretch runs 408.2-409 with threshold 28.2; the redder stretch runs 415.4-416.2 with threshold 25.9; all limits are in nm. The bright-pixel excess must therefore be -4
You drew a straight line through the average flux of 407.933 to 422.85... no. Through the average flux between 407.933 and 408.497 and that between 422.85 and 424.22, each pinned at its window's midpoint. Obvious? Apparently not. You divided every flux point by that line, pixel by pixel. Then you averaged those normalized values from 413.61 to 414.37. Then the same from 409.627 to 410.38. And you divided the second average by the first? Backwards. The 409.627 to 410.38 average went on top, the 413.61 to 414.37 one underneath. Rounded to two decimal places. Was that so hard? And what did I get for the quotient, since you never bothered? 0.67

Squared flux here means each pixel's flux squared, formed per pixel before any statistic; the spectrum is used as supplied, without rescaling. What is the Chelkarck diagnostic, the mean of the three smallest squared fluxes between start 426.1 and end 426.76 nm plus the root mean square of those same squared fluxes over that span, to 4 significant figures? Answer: 1401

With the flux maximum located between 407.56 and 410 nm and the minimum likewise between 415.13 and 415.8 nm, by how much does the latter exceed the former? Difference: -7.6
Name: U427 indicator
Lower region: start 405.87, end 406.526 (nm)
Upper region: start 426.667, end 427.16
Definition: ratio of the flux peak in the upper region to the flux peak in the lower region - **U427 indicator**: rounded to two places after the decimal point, 0.87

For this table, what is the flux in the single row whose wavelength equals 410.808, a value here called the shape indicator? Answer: 28.62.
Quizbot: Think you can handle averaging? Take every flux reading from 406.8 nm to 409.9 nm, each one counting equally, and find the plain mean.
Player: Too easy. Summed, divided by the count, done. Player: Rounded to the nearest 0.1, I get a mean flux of 26.7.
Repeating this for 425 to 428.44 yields 27.1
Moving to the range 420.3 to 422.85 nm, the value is 27.0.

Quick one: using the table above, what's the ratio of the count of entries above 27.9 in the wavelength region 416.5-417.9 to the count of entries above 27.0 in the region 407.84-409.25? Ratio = 1.0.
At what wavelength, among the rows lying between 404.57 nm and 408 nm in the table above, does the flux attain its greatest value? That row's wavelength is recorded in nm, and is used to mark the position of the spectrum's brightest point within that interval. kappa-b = 405.171 nm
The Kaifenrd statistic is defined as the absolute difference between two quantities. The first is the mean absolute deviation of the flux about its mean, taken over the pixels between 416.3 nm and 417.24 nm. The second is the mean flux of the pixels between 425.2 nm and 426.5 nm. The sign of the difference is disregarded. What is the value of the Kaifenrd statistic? 25.9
